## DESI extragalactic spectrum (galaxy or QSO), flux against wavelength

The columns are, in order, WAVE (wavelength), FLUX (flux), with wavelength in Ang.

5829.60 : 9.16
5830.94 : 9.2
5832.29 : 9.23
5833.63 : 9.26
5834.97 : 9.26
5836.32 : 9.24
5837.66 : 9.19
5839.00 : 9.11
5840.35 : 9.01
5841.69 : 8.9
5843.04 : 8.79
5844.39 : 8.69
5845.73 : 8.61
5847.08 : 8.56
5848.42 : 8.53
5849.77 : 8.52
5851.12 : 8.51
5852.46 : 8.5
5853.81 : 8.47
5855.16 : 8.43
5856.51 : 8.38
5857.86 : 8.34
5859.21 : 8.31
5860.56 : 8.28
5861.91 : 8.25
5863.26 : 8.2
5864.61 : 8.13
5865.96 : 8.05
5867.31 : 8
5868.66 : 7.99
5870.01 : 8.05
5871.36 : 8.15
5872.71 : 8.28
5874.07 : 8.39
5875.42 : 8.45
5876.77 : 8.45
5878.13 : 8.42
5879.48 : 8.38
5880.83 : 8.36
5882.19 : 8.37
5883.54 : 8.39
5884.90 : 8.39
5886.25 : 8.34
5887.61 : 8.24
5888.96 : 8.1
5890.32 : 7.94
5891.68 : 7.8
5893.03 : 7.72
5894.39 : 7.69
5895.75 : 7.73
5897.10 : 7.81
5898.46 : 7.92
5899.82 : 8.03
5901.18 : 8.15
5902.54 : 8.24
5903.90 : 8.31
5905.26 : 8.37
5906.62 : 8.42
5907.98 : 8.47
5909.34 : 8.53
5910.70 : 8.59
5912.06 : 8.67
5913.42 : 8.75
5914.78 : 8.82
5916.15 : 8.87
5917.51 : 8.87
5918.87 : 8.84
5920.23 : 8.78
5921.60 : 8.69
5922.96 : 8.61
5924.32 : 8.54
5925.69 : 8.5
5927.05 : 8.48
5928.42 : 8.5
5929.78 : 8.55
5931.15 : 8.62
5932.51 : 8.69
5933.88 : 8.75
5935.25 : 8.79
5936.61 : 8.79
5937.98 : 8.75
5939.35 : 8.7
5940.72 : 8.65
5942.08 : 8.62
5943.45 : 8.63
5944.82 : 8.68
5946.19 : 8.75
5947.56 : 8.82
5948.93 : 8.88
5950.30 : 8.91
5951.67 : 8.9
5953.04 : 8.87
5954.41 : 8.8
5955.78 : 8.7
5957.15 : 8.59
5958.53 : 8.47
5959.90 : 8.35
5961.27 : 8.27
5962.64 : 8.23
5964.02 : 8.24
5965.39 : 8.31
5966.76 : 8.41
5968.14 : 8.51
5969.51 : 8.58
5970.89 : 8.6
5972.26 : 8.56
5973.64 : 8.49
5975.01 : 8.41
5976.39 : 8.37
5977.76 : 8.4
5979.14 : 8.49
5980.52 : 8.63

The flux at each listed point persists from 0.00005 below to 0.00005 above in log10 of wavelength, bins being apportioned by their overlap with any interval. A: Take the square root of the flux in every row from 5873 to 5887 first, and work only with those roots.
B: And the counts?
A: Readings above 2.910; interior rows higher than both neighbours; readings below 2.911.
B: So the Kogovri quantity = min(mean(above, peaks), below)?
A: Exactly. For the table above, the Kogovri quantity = 0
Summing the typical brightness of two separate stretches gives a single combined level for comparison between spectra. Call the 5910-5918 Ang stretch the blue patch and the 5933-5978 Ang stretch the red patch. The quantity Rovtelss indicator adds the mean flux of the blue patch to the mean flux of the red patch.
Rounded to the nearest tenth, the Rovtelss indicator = 17.4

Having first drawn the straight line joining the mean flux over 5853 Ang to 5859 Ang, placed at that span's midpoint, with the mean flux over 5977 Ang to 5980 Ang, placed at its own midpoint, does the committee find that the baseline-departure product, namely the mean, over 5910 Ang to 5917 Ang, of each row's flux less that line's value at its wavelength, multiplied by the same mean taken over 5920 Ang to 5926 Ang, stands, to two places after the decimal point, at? 0.06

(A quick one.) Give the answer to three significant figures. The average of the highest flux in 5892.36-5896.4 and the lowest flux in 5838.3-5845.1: 8.21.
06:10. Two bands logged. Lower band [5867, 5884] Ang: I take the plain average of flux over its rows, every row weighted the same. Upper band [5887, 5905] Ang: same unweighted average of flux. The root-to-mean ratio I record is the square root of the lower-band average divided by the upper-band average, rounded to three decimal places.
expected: 0.361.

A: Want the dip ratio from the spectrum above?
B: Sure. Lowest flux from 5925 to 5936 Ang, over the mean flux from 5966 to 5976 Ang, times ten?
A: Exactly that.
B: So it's 10.0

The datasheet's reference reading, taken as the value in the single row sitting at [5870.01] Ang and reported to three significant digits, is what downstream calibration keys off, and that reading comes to 8.05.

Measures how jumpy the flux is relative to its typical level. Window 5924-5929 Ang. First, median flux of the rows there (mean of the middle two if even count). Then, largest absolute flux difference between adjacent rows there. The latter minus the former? -8.46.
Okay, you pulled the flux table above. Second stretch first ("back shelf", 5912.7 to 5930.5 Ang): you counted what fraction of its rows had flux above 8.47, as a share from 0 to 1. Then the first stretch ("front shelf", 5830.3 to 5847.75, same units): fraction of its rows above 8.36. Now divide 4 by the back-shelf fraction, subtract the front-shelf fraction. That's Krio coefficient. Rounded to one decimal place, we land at 3.0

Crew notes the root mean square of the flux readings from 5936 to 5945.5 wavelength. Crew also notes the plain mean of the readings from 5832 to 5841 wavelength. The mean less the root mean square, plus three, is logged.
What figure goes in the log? 3.50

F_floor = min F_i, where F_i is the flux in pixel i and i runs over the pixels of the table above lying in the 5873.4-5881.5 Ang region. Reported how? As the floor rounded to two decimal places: 8.36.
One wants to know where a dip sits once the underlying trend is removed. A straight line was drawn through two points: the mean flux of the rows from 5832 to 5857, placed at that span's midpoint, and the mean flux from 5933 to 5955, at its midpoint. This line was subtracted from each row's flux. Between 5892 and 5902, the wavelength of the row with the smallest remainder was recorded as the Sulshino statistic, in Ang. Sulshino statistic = 5894.39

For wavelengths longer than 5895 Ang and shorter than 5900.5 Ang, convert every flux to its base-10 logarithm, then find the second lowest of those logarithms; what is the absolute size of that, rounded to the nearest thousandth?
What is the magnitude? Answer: 0.893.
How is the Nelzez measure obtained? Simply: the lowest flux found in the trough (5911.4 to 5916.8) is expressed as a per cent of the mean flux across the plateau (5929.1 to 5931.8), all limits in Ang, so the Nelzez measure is 101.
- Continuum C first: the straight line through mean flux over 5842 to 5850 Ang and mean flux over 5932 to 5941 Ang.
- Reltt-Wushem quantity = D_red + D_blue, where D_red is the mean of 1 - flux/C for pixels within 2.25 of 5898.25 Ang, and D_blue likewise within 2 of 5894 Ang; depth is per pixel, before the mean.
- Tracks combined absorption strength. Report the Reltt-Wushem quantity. 0.20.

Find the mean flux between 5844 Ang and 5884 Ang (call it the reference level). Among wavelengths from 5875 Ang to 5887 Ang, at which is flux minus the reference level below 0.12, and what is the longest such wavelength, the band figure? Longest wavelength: 5886.25 Ang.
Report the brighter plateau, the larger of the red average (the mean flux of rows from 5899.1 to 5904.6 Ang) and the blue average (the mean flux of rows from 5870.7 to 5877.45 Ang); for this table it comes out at 8.34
